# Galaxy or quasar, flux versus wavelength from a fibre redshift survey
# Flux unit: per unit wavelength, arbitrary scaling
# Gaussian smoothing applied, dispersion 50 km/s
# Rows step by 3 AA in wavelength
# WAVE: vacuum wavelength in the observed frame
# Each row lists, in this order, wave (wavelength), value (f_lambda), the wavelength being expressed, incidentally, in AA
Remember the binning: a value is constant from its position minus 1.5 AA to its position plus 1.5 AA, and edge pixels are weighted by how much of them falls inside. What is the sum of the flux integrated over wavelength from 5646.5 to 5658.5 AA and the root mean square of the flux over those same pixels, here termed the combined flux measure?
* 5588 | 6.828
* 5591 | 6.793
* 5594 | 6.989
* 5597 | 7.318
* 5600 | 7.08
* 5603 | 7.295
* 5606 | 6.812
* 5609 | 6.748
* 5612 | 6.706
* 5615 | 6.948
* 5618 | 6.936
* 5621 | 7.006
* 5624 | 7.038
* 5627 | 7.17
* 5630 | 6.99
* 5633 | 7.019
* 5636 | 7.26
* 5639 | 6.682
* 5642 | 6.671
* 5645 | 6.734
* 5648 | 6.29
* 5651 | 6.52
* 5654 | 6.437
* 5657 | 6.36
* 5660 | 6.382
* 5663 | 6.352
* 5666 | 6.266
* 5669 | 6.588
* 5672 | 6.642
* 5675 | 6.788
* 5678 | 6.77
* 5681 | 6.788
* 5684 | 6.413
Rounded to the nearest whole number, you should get 83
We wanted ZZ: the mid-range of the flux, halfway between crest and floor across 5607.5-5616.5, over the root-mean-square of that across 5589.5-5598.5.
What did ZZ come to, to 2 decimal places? 0.97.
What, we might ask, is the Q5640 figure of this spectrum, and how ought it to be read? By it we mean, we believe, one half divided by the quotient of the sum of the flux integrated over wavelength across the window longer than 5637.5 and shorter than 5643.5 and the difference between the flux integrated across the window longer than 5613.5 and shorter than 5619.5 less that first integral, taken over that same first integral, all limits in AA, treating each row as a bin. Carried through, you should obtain 0.481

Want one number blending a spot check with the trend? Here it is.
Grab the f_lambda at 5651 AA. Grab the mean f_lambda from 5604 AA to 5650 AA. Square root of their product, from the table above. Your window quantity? 6.69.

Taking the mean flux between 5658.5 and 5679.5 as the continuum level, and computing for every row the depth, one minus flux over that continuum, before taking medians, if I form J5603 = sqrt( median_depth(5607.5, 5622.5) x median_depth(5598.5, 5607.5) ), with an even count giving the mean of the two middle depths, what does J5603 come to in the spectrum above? 0.071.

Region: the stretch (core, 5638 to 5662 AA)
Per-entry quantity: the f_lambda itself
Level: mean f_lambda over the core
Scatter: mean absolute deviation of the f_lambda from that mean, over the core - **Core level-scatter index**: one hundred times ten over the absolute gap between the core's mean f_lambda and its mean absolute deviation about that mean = 157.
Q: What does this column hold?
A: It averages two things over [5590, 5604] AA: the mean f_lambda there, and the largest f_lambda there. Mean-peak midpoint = 7.21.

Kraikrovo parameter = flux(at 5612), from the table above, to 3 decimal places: 6.706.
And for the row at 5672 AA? 6.642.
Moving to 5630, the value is 6.990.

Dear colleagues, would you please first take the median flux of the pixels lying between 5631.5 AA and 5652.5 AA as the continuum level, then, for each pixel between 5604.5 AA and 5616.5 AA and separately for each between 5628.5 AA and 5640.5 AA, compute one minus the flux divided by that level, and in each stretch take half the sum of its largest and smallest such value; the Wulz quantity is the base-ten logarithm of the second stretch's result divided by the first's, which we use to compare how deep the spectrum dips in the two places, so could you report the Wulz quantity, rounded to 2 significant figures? 0.30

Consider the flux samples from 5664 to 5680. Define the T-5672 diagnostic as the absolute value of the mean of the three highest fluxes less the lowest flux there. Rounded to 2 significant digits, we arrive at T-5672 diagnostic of 0.47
